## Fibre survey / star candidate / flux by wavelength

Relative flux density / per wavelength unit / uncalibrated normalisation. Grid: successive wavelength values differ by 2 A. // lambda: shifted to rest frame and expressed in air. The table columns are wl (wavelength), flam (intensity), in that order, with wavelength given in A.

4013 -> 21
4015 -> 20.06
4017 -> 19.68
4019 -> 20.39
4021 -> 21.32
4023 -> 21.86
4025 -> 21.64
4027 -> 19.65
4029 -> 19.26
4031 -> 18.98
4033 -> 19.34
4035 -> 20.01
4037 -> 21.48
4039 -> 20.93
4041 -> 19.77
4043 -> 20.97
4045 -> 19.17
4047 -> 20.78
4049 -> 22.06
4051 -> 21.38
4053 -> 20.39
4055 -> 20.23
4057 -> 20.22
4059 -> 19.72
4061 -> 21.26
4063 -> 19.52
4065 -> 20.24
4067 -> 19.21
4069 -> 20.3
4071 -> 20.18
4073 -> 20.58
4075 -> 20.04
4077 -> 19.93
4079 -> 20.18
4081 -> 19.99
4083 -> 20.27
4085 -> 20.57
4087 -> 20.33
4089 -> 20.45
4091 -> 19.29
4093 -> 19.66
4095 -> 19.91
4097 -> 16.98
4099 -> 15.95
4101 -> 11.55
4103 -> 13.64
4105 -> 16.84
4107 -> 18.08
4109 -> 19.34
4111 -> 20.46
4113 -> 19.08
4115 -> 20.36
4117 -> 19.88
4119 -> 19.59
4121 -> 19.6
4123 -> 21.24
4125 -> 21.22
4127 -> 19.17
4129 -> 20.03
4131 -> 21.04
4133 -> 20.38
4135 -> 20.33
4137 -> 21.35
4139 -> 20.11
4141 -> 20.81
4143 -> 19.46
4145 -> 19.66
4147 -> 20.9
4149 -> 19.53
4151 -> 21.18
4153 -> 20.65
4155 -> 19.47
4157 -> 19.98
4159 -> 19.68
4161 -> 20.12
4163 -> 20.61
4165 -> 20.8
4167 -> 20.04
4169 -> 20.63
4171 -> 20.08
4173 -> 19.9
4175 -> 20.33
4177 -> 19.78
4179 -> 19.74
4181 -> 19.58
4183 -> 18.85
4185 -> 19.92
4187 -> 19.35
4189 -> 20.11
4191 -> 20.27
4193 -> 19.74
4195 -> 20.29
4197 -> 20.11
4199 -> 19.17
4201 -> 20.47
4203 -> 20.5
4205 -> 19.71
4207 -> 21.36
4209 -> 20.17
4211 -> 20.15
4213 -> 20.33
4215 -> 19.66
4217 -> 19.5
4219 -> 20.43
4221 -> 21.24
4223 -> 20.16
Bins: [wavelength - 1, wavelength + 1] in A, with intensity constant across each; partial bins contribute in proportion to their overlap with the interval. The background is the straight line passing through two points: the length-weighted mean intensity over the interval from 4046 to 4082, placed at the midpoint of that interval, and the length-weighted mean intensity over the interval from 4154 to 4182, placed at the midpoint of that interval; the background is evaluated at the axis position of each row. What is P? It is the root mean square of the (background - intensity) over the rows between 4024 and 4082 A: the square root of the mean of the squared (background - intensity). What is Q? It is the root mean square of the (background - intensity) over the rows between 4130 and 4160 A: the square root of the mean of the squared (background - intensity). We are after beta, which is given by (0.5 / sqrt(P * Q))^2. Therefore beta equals 0.48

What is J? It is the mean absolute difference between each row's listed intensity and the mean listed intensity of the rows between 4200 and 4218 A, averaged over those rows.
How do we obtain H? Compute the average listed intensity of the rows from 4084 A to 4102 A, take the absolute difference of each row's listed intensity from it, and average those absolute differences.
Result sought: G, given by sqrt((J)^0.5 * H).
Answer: 1.2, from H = 2.31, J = 0.4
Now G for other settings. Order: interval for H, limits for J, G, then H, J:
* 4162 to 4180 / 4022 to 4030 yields 0.6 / 0.34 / 1.1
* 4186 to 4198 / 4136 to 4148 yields 0.5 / 0.29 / 0.6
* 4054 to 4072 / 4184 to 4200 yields 0.5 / 0.41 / 0.3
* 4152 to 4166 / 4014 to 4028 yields 0.6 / 0.43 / 0.8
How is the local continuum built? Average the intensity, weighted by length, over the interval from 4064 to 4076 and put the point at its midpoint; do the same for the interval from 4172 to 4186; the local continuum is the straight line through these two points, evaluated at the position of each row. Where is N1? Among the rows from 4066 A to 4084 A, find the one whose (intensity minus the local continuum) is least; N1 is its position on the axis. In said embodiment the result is 4067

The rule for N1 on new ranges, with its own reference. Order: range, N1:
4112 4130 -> 4113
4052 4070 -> 4067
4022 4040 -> 4031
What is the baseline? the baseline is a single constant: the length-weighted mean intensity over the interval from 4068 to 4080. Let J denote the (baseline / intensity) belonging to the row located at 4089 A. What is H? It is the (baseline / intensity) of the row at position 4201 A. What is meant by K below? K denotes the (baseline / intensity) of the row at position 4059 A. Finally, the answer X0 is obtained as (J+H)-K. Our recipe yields 0.95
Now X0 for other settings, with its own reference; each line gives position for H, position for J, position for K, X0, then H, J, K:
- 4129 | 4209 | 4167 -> 1.00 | 1.009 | 1.00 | 1.01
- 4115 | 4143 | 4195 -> 1.03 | 0.992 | 1.04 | 1.00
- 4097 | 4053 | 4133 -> 1.19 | 1.190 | 0.99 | 0.99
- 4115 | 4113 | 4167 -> 1.04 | 0.992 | 1.06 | 1.01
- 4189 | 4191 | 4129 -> 0.99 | 1.005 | 1.00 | 1.01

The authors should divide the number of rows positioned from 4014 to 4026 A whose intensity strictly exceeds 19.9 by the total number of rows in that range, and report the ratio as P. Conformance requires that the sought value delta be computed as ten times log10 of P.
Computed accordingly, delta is -0.8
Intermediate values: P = 0.8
